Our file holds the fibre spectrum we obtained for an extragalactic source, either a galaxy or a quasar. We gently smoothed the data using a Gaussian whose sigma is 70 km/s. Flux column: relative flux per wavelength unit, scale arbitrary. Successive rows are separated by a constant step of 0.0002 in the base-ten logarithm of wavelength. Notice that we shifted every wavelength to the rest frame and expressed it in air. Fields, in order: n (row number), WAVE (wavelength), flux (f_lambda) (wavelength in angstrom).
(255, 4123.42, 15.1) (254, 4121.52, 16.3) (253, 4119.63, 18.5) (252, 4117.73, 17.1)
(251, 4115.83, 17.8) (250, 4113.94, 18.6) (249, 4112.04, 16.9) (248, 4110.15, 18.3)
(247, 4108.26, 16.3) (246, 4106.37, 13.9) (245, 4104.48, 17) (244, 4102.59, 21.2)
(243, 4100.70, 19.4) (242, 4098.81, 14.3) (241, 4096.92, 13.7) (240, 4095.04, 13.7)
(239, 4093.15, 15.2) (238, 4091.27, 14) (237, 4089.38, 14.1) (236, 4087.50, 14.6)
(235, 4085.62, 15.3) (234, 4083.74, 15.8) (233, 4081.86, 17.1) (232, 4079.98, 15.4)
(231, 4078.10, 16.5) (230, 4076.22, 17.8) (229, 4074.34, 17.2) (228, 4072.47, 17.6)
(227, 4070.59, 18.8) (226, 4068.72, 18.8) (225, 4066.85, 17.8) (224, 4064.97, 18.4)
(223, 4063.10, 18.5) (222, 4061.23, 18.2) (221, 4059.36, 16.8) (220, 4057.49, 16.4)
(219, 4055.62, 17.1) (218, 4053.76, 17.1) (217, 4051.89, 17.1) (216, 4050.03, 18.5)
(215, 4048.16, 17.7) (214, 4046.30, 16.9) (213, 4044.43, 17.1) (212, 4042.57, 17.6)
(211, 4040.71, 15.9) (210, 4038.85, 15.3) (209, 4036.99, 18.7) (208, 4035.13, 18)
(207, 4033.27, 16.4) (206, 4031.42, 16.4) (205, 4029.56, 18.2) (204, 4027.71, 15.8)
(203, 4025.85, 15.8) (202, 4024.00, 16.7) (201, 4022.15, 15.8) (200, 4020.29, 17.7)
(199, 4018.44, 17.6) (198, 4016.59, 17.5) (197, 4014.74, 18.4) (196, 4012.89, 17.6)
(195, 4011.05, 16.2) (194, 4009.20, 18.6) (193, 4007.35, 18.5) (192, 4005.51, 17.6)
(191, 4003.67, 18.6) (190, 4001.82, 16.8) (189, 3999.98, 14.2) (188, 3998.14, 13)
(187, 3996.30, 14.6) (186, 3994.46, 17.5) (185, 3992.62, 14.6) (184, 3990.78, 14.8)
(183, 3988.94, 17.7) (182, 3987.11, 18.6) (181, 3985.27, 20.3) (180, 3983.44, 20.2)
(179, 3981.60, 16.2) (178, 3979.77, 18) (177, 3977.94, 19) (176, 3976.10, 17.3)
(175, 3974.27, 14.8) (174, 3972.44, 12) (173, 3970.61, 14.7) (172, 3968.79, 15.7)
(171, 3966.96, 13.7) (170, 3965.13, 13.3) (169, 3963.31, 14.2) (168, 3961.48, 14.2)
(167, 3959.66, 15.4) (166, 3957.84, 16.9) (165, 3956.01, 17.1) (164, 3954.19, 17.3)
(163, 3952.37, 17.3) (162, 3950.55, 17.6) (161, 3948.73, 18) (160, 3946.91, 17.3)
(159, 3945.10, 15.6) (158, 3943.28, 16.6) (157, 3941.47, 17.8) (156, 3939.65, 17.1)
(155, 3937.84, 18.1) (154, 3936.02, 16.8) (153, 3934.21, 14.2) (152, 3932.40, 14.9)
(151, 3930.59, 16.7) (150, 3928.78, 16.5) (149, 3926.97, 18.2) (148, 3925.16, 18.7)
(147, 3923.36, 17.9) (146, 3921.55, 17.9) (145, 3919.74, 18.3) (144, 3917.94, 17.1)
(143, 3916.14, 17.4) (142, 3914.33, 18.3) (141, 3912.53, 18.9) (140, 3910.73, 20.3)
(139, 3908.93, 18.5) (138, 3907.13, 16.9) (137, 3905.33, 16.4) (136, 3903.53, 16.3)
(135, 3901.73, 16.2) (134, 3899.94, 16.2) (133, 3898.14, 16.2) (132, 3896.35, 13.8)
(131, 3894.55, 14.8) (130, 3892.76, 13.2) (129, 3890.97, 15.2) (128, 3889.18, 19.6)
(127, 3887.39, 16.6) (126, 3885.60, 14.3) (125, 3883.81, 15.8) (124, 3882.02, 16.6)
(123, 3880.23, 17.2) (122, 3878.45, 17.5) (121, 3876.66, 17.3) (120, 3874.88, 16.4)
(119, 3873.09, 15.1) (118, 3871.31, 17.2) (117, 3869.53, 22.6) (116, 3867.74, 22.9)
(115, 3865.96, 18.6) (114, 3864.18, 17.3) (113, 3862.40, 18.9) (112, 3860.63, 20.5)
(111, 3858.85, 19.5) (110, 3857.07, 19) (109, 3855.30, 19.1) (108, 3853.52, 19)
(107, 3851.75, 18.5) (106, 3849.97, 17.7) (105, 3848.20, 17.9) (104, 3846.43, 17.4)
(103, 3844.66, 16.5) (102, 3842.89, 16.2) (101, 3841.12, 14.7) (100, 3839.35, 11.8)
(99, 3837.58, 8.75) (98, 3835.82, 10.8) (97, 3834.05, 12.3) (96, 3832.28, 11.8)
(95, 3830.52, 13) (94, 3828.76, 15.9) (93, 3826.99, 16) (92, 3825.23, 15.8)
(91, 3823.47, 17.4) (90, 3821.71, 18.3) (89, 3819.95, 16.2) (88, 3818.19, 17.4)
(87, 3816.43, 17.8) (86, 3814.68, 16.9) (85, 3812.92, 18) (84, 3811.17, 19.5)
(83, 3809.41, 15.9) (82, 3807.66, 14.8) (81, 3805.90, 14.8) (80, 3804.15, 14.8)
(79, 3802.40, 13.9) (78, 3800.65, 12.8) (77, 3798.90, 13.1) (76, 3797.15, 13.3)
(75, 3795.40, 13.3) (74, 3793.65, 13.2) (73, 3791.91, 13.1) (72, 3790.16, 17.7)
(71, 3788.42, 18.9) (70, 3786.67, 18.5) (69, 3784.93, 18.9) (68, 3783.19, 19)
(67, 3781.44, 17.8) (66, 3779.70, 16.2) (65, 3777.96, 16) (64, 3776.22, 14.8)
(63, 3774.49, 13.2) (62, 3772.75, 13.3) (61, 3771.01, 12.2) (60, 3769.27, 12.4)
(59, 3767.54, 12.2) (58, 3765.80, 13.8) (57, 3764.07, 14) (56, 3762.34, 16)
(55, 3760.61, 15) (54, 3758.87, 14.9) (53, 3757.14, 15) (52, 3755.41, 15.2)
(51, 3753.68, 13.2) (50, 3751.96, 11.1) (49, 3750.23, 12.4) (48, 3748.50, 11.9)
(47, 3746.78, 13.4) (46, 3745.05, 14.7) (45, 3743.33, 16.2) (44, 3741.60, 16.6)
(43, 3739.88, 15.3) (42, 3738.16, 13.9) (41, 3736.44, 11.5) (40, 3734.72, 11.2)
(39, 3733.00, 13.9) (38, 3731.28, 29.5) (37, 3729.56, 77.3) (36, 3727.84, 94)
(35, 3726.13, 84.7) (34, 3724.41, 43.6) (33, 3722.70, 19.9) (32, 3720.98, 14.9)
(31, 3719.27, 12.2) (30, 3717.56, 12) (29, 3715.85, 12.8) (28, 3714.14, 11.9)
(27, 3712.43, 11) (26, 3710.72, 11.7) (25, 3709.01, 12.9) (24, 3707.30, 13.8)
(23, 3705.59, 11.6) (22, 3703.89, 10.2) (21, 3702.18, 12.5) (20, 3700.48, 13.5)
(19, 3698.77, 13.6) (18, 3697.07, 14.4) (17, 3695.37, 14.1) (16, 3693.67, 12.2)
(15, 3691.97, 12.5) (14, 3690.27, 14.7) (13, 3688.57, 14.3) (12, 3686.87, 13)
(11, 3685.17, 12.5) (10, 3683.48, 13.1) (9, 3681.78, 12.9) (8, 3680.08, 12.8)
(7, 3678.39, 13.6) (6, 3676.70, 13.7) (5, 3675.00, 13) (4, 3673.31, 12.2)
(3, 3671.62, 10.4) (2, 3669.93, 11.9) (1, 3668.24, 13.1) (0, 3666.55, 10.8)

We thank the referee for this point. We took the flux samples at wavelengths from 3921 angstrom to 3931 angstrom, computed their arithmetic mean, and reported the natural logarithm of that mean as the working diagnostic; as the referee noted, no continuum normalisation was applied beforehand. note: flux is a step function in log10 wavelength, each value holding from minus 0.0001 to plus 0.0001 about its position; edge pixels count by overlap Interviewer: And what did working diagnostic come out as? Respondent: 2.87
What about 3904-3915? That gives 2.90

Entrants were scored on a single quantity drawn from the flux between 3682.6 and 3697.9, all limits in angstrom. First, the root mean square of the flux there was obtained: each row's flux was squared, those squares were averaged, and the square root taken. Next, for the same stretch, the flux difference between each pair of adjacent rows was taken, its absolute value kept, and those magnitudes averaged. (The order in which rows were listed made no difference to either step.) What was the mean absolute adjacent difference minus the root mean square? -12.51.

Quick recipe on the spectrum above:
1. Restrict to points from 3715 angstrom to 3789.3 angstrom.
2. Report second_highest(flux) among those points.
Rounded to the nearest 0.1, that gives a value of 84.7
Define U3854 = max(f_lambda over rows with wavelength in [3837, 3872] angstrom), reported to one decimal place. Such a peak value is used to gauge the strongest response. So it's 22.9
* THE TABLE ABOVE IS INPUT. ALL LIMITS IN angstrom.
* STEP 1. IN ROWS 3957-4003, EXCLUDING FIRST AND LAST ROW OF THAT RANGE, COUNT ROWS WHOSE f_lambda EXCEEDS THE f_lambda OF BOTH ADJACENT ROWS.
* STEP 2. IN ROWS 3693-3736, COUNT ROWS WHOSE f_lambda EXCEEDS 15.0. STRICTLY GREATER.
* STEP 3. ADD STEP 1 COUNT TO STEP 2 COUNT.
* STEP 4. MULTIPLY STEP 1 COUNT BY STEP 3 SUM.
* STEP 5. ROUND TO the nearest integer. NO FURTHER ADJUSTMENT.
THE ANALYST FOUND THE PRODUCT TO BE 40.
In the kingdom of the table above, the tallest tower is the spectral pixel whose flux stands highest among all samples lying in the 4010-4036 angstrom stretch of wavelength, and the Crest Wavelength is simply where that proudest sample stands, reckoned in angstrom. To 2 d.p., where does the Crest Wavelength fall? 4014.74 angstrom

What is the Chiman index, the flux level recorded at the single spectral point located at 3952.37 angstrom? 17.3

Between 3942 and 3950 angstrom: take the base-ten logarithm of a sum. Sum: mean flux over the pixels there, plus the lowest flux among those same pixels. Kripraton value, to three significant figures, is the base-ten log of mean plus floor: 1.51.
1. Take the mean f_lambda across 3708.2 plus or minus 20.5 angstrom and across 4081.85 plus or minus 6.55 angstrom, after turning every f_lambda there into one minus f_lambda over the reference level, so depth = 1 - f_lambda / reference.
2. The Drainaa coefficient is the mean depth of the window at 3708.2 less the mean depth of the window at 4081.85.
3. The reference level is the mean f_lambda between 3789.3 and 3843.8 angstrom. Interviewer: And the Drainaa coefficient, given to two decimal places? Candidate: -0.32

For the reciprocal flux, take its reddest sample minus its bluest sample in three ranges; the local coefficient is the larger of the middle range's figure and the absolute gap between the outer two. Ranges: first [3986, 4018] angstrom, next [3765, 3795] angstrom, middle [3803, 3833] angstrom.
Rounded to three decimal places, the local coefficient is 0.017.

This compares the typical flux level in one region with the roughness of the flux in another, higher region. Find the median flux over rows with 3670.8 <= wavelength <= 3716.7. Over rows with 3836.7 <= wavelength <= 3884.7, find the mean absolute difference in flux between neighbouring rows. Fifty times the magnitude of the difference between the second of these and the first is 581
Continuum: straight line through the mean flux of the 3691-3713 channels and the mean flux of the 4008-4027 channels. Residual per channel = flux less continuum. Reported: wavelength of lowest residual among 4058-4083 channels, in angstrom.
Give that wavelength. 4079.98 angstrom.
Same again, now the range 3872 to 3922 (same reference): 3892.76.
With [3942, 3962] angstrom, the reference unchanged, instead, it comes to 3961.48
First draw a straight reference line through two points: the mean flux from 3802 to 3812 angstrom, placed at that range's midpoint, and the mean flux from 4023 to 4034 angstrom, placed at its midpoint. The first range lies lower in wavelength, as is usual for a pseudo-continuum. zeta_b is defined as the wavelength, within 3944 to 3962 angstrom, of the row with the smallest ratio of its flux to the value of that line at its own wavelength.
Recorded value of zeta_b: 3961.48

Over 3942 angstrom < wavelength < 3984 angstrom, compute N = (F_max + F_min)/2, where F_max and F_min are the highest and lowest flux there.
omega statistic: 16.1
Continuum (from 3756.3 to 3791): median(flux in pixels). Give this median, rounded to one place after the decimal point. 15.0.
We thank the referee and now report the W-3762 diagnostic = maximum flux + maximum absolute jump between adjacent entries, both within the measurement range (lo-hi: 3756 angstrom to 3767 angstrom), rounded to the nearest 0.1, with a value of 18.0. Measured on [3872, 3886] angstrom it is 19.0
